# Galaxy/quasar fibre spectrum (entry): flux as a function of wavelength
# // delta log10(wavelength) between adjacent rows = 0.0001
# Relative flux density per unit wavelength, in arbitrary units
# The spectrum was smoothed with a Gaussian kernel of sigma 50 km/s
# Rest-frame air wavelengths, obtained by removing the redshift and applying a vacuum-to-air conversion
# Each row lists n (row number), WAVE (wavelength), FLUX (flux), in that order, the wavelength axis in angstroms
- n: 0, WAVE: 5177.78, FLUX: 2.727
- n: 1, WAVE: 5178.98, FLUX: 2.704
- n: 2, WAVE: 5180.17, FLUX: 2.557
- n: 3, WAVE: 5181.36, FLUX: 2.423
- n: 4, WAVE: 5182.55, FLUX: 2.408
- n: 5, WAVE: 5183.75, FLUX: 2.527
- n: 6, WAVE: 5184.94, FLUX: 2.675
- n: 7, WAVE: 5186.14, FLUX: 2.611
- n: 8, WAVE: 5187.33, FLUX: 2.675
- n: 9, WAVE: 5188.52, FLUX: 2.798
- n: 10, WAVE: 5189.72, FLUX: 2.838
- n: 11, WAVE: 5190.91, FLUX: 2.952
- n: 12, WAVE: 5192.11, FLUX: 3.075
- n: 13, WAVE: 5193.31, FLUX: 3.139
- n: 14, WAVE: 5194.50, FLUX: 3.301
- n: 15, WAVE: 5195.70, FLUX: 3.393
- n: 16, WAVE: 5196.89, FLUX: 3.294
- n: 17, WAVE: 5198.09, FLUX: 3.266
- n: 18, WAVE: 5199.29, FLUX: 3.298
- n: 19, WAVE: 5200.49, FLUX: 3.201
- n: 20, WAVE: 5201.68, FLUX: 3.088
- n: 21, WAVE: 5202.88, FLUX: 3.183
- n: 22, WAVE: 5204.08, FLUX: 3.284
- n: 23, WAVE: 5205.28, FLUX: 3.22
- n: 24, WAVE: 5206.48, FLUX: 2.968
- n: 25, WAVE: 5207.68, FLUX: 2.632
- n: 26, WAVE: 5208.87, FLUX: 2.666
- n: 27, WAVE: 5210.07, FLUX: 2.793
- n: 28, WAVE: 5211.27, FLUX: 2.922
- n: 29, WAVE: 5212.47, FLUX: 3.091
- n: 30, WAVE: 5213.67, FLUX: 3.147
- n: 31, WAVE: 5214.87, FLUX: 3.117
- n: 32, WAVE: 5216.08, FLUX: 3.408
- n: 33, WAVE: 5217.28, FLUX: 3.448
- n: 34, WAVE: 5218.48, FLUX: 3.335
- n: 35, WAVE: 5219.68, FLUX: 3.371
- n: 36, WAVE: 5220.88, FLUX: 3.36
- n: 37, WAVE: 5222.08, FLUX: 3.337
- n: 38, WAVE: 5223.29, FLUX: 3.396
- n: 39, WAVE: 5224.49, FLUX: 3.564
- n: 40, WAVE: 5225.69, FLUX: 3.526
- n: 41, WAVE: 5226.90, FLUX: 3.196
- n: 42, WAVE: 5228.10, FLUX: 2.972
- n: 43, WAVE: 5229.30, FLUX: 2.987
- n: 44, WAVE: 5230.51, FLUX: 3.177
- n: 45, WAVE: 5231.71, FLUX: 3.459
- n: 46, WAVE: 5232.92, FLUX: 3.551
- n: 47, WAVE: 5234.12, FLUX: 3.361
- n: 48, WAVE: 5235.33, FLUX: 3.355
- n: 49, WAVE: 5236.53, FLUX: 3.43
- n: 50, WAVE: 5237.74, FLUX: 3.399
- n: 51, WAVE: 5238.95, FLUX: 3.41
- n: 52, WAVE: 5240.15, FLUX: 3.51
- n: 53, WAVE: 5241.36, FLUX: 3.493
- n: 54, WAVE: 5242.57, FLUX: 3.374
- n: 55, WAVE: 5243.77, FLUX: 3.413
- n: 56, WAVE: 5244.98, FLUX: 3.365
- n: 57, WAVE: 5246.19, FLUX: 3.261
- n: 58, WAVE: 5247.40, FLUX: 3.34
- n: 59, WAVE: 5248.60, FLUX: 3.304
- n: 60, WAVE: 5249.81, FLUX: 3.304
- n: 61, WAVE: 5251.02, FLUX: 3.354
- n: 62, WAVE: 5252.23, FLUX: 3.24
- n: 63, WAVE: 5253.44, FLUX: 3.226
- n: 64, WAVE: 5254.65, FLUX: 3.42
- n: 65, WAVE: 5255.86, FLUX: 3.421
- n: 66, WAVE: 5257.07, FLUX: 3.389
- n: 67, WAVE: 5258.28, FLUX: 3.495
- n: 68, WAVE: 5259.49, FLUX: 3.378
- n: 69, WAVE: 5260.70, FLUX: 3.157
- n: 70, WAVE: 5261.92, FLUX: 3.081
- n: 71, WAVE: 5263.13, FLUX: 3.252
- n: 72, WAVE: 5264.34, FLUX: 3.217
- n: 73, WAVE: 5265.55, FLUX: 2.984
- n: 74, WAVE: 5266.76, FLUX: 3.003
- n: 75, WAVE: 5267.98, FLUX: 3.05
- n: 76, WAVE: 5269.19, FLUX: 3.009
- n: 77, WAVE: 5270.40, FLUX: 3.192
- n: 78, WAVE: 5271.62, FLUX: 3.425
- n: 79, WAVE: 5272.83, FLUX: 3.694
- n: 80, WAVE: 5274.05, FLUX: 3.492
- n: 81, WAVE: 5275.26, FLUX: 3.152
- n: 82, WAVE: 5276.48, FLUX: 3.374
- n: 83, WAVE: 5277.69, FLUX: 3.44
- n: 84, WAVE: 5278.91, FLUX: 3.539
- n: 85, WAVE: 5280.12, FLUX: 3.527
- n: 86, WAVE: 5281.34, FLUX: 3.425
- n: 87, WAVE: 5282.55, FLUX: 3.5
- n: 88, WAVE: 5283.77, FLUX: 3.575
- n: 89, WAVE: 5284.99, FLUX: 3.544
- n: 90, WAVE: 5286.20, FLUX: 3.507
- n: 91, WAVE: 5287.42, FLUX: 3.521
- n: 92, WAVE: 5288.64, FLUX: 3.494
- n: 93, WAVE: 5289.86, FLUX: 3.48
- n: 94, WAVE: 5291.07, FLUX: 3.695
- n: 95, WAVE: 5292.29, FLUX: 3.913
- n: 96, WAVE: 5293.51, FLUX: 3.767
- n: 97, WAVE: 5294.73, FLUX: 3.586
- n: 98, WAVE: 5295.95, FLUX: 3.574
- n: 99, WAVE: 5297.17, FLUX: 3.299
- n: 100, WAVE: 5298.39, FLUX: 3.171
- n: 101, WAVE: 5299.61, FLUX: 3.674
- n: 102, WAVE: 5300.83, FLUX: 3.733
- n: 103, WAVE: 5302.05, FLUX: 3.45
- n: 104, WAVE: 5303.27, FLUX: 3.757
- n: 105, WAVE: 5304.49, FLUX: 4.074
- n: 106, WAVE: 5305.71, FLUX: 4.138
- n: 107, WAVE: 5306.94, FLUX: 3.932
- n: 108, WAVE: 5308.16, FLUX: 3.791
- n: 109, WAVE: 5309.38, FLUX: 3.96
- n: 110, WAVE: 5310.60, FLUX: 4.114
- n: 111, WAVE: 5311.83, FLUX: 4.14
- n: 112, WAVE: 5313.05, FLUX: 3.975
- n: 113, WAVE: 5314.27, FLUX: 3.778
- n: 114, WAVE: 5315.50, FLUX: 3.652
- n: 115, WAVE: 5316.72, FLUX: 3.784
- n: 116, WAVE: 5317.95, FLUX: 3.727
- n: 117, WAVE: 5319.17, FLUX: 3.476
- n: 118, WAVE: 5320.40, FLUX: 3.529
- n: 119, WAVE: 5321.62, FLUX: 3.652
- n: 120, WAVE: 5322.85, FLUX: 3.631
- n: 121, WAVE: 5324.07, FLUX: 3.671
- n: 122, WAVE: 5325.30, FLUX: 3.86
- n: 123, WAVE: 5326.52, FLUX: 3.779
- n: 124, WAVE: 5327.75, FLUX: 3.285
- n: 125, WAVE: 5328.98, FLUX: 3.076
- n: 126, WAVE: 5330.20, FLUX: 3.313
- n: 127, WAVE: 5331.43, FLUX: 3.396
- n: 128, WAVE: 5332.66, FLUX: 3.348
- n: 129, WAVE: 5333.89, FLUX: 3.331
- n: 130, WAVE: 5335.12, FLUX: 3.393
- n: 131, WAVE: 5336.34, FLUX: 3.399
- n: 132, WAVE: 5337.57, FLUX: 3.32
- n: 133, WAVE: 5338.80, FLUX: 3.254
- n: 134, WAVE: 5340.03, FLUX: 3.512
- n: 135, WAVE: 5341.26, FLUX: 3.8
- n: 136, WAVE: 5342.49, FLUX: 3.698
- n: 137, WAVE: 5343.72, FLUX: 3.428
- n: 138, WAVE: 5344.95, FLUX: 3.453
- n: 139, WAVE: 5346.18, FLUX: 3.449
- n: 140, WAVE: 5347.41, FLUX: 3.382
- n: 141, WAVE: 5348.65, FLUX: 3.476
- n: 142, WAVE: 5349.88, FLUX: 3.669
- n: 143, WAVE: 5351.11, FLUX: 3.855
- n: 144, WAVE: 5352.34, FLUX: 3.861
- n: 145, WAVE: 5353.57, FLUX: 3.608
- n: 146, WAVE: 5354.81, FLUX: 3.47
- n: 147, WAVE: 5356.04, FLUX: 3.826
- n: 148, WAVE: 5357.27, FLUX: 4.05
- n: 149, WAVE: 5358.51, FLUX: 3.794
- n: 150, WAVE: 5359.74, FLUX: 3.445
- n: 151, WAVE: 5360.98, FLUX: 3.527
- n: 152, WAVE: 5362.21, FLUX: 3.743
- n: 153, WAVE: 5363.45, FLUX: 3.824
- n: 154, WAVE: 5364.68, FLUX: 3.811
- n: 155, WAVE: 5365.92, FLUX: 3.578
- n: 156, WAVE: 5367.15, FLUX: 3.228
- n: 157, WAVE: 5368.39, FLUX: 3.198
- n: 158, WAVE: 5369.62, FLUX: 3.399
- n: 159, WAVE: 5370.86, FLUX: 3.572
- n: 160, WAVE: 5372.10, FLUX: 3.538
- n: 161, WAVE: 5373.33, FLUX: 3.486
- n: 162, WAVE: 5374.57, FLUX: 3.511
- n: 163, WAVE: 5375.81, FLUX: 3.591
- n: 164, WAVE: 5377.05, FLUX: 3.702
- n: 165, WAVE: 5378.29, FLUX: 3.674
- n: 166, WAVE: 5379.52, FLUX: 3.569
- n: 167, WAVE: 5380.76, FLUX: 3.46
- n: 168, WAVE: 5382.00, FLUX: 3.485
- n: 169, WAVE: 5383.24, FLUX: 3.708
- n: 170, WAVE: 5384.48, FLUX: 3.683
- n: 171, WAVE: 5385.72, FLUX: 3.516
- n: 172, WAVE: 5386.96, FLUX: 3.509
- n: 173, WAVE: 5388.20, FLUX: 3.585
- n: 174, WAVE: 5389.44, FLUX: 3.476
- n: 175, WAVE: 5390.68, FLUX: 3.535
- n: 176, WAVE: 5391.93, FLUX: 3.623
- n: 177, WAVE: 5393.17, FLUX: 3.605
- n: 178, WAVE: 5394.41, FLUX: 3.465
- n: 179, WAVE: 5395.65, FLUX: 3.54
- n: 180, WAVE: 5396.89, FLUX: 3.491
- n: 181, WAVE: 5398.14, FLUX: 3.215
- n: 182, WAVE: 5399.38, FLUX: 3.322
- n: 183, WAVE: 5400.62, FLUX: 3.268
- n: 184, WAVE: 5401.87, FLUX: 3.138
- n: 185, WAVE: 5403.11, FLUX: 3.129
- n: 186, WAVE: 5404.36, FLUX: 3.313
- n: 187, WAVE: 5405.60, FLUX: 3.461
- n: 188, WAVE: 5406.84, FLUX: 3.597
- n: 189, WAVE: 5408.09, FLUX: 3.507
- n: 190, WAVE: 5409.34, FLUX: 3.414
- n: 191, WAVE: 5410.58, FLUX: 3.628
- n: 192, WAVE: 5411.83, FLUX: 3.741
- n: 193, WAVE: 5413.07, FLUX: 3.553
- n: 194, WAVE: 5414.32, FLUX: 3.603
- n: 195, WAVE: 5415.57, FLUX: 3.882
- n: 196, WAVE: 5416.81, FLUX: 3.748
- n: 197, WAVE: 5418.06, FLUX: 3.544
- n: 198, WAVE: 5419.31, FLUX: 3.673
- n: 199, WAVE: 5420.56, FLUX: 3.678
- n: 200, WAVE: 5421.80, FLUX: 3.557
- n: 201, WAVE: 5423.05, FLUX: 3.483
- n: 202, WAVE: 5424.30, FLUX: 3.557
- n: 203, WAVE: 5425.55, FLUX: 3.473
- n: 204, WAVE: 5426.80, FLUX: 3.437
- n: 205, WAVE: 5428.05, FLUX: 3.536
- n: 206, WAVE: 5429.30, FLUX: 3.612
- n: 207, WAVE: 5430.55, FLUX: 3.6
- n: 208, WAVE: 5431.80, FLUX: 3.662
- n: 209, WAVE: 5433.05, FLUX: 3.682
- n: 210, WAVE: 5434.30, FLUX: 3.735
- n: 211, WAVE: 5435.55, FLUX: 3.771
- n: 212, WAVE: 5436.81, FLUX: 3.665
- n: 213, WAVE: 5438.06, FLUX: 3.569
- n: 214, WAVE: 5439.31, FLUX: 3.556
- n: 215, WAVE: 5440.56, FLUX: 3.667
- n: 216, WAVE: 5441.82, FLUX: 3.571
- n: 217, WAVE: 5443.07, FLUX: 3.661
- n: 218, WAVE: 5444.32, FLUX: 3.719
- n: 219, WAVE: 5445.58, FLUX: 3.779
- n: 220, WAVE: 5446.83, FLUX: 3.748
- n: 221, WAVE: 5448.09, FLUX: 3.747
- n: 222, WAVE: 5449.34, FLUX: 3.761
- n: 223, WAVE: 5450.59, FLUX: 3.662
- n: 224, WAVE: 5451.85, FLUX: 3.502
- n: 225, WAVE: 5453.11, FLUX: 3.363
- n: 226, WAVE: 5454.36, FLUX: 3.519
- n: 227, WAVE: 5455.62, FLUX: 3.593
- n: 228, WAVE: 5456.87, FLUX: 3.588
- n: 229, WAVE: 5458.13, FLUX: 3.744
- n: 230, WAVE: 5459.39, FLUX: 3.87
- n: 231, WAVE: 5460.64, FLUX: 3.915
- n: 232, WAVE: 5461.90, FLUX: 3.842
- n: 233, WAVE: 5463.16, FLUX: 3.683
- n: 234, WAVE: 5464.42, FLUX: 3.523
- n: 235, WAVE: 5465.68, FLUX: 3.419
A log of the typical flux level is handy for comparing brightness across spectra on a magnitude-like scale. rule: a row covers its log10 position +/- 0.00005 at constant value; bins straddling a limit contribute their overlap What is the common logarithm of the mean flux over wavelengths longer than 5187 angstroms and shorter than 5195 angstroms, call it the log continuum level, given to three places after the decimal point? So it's 0.473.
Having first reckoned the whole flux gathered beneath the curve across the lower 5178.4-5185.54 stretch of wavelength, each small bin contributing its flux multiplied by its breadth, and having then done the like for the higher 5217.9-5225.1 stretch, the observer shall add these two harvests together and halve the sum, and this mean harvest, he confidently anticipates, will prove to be 21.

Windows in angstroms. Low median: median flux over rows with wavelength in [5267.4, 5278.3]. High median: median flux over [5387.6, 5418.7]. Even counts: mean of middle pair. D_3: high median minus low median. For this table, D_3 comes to 0.16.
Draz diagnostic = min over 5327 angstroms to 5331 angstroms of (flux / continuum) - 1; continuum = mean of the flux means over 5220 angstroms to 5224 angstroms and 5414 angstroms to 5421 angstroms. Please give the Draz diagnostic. -0.13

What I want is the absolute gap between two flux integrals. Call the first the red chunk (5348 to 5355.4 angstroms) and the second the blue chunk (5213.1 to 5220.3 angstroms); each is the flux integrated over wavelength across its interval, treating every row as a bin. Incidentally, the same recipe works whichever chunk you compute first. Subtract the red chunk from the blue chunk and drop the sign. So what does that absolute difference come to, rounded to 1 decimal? 3.2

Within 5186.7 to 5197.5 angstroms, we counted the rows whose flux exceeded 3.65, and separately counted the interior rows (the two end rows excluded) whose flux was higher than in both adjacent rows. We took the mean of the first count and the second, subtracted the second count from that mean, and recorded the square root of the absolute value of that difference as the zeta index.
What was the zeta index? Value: 0.71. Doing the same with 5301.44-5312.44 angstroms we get 1.87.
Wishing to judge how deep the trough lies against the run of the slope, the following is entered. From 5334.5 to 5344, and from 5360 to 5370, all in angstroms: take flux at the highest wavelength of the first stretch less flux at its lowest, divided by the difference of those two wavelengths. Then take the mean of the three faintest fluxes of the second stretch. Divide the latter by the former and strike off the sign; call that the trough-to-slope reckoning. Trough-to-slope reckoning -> 805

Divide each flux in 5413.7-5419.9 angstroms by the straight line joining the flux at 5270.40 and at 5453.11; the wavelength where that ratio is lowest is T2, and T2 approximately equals 5418.06 angstroms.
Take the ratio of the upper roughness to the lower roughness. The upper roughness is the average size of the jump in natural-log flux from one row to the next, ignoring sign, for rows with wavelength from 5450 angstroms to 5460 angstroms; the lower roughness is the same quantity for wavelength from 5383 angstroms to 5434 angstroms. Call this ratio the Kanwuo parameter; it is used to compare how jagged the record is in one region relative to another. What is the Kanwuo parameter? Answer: 1.1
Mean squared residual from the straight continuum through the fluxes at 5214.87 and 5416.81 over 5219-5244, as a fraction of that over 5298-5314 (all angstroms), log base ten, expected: -0.63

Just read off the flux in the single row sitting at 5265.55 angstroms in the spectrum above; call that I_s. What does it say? 2.984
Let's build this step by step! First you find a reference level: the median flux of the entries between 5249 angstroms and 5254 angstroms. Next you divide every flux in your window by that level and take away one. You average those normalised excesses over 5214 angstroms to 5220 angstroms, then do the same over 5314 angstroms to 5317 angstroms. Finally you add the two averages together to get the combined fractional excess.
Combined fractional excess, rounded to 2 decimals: 0.16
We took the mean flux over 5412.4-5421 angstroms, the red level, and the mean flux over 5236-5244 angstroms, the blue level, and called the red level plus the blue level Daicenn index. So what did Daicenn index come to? 7.10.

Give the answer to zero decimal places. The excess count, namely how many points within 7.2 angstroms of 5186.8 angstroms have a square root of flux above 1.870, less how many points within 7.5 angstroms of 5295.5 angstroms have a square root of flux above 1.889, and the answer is -7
